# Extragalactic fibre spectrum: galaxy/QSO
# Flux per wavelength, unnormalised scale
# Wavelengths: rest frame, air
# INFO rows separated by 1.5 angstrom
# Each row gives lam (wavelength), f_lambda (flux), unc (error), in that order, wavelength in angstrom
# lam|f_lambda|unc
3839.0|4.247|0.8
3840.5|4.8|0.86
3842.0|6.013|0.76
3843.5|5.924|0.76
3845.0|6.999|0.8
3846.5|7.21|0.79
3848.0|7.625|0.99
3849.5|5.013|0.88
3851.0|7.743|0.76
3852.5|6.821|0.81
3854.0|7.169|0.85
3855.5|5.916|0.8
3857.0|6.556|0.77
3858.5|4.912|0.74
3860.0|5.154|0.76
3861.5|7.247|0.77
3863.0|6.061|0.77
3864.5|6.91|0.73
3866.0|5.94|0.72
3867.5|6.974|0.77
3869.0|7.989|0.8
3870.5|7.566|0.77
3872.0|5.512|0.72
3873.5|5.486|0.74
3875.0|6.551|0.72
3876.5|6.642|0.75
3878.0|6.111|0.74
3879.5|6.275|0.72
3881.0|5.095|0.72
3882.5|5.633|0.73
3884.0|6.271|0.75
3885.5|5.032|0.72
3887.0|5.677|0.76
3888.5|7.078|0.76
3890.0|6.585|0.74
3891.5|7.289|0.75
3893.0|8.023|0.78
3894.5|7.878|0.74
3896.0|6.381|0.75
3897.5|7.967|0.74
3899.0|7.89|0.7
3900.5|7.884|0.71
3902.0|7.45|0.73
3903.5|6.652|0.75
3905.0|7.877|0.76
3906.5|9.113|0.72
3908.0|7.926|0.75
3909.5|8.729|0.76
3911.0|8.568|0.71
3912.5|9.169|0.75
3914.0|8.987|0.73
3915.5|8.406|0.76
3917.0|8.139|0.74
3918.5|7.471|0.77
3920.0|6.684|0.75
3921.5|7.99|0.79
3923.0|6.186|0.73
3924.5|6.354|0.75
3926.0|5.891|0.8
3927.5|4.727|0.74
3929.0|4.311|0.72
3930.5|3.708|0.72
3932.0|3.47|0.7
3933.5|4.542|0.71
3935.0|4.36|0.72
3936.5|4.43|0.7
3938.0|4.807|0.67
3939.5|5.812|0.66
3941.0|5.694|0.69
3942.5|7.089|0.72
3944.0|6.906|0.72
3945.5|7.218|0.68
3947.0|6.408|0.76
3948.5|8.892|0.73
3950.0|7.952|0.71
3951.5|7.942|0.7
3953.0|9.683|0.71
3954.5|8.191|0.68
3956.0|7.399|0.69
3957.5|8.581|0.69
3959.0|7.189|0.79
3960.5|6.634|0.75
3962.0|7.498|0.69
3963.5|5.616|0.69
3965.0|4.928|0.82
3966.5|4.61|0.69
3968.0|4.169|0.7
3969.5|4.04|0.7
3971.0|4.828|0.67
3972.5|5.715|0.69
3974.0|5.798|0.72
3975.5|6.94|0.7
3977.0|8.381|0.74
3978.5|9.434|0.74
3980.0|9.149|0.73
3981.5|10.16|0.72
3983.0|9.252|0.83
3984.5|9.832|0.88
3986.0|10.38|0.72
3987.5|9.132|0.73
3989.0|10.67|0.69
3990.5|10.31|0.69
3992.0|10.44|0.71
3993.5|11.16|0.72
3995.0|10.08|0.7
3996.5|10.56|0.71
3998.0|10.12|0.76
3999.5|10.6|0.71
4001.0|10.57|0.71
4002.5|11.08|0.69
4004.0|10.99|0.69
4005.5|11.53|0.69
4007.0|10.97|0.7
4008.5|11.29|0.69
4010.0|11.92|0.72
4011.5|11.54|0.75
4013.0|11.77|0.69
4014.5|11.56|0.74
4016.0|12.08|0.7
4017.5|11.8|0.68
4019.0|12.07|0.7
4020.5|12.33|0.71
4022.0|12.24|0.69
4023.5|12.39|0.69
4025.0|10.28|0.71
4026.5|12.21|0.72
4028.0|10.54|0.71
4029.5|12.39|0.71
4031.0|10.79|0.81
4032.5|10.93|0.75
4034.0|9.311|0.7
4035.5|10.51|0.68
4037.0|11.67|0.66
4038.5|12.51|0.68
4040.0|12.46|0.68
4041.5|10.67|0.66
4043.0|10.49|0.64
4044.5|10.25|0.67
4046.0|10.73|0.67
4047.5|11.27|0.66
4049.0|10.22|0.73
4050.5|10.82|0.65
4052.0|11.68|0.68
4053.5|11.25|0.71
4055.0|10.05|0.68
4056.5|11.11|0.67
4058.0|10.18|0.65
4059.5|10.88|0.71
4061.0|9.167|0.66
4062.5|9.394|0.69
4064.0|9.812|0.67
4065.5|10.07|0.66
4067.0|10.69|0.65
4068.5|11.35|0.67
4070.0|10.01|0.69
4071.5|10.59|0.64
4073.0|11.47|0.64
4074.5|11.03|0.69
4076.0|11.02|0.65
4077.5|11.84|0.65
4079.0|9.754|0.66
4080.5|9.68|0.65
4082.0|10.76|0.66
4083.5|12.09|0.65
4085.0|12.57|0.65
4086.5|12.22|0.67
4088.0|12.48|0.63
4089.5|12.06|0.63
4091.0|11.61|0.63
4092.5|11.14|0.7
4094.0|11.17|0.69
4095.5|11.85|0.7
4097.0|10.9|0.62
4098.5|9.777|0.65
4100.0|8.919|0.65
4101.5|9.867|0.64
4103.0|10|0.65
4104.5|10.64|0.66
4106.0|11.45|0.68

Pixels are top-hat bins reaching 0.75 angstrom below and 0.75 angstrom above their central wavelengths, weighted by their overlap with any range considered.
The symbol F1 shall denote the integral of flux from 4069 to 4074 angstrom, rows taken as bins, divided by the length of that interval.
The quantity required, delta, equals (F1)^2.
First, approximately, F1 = 10.7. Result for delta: 115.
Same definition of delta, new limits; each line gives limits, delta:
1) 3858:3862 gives 33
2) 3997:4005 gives 114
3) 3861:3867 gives 43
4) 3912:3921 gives 66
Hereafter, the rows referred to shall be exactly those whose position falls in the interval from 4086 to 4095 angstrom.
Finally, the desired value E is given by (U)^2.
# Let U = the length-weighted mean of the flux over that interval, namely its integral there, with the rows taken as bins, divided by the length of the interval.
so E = 139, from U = 12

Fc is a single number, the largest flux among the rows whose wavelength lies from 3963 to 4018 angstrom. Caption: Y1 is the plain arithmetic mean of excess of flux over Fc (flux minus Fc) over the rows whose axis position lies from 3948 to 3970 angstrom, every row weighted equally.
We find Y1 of -5.2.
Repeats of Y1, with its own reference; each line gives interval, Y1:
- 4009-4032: -0.4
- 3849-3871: -5.5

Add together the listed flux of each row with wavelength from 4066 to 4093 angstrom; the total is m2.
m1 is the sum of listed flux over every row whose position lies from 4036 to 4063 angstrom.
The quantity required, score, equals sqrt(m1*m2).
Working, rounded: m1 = 195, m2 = 202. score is 199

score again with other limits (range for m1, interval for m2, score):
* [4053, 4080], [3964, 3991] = 162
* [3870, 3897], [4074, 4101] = 152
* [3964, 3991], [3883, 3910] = 135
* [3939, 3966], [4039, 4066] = 157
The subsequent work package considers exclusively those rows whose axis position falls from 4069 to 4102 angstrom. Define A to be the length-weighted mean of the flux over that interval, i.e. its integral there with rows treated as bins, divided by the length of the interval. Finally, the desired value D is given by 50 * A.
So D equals 552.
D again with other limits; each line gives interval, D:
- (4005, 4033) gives 581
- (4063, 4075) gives 530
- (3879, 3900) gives 333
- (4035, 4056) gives 552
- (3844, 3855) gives 345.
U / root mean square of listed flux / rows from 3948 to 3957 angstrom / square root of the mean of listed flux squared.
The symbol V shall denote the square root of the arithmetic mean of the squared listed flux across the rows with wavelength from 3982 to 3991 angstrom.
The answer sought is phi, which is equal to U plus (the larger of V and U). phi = 18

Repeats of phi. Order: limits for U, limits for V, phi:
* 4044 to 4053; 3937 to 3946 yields 22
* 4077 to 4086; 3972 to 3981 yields 22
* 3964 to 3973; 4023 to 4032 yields 16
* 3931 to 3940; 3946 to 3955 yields 13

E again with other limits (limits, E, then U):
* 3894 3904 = 56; 7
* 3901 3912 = 65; 8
